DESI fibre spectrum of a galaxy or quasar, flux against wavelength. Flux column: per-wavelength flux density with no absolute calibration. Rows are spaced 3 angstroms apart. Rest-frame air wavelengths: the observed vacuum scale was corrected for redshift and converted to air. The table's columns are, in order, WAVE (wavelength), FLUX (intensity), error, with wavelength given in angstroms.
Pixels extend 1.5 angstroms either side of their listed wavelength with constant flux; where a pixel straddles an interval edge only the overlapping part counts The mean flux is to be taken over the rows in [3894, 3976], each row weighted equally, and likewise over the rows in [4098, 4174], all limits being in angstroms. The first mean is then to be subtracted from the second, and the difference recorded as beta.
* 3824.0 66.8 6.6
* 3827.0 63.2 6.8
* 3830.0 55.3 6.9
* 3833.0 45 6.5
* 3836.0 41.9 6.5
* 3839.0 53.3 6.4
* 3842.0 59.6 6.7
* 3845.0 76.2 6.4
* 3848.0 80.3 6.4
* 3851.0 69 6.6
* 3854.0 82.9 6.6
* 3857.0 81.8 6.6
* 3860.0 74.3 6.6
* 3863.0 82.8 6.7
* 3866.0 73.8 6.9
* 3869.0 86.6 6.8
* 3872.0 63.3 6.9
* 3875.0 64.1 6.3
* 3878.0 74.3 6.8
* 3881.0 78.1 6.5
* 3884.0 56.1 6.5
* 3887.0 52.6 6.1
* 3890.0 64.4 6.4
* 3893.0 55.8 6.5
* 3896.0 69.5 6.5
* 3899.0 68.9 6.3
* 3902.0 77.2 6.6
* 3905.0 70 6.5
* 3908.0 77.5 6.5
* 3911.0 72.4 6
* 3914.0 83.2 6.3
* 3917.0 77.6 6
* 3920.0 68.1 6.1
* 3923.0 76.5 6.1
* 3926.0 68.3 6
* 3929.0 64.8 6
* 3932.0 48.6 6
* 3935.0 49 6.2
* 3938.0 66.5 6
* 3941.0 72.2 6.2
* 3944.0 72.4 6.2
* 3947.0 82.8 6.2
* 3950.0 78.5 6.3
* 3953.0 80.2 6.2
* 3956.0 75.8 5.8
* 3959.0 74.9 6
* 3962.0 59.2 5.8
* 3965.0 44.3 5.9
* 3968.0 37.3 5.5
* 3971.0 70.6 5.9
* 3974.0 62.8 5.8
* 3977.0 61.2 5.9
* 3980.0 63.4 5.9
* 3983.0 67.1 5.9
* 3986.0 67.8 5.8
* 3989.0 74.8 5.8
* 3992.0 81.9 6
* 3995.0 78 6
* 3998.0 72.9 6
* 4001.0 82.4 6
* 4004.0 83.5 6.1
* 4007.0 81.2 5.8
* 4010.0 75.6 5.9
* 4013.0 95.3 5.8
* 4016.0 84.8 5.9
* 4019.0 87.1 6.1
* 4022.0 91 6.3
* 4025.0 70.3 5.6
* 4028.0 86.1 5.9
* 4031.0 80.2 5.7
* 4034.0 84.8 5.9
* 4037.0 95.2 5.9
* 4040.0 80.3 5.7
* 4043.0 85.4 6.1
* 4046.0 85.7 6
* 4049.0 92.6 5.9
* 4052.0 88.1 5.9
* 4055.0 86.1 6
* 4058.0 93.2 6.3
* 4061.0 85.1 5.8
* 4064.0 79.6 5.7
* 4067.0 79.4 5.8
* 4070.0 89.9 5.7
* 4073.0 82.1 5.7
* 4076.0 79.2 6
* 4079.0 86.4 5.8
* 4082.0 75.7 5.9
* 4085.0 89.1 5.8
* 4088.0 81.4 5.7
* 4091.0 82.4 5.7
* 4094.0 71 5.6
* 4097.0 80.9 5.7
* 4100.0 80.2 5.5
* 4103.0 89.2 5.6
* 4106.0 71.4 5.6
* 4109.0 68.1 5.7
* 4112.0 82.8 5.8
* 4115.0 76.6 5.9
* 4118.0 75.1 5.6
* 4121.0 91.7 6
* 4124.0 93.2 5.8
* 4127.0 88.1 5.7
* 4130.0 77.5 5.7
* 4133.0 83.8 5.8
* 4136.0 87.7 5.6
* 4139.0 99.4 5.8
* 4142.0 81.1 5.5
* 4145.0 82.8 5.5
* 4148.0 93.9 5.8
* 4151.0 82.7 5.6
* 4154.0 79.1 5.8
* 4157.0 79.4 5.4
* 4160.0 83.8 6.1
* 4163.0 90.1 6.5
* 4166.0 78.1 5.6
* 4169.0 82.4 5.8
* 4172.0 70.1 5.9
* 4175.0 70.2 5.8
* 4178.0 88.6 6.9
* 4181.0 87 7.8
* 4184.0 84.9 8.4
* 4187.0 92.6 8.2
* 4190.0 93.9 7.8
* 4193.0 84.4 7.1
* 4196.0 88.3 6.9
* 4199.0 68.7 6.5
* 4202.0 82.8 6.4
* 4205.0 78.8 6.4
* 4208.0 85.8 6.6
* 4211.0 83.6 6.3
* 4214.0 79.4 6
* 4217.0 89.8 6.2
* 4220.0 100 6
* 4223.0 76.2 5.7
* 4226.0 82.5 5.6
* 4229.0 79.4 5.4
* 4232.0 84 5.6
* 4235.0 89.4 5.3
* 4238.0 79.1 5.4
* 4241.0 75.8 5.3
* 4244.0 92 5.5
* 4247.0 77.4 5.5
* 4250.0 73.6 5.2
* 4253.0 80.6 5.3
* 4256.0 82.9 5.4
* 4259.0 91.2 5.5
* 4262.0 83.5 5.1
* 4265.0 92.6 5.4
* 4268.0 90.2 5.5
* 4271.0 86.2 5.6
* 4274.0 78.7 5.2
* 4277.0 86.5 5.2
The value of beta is 14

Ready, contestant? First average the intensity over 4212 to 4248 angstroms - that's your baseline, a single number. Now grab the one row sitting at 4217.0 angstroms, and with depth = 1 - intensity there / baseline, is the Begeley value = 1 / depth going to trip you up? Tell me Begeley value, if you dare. -14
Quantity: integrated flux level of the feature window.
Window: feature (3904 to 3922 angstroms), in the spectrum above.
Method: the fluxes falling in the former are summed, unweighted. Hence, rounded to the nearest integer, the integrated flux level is 449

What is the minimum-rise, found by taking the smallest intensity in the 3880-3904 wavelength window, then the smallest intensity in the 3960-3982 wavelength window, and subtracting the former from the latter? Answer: -15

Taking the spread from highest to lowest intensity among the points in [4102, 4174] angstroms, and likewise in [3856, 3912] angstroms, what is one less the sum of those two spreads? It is -64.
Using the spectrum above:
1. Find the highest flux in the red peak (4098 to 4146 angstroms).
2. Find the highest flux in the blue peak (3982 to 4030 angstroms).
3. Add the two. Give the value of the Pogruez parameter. 195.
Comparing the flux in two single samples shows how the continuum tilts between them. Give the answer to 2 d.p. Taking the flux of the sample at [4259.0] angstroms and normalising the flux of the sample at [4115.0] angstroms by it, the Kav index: 0.84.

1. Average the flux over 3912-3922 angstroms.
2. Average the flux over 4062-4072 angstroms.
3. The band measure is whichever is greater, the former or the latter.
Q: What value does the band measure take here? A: 83.0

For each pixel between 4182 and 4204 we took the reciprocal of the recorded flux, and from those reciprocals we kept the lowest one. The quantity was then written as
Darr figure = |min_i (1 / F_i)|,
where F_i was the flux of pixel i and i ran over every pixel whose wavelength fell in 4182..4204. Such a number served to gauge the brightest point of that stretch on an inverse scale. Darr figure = 0.0106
